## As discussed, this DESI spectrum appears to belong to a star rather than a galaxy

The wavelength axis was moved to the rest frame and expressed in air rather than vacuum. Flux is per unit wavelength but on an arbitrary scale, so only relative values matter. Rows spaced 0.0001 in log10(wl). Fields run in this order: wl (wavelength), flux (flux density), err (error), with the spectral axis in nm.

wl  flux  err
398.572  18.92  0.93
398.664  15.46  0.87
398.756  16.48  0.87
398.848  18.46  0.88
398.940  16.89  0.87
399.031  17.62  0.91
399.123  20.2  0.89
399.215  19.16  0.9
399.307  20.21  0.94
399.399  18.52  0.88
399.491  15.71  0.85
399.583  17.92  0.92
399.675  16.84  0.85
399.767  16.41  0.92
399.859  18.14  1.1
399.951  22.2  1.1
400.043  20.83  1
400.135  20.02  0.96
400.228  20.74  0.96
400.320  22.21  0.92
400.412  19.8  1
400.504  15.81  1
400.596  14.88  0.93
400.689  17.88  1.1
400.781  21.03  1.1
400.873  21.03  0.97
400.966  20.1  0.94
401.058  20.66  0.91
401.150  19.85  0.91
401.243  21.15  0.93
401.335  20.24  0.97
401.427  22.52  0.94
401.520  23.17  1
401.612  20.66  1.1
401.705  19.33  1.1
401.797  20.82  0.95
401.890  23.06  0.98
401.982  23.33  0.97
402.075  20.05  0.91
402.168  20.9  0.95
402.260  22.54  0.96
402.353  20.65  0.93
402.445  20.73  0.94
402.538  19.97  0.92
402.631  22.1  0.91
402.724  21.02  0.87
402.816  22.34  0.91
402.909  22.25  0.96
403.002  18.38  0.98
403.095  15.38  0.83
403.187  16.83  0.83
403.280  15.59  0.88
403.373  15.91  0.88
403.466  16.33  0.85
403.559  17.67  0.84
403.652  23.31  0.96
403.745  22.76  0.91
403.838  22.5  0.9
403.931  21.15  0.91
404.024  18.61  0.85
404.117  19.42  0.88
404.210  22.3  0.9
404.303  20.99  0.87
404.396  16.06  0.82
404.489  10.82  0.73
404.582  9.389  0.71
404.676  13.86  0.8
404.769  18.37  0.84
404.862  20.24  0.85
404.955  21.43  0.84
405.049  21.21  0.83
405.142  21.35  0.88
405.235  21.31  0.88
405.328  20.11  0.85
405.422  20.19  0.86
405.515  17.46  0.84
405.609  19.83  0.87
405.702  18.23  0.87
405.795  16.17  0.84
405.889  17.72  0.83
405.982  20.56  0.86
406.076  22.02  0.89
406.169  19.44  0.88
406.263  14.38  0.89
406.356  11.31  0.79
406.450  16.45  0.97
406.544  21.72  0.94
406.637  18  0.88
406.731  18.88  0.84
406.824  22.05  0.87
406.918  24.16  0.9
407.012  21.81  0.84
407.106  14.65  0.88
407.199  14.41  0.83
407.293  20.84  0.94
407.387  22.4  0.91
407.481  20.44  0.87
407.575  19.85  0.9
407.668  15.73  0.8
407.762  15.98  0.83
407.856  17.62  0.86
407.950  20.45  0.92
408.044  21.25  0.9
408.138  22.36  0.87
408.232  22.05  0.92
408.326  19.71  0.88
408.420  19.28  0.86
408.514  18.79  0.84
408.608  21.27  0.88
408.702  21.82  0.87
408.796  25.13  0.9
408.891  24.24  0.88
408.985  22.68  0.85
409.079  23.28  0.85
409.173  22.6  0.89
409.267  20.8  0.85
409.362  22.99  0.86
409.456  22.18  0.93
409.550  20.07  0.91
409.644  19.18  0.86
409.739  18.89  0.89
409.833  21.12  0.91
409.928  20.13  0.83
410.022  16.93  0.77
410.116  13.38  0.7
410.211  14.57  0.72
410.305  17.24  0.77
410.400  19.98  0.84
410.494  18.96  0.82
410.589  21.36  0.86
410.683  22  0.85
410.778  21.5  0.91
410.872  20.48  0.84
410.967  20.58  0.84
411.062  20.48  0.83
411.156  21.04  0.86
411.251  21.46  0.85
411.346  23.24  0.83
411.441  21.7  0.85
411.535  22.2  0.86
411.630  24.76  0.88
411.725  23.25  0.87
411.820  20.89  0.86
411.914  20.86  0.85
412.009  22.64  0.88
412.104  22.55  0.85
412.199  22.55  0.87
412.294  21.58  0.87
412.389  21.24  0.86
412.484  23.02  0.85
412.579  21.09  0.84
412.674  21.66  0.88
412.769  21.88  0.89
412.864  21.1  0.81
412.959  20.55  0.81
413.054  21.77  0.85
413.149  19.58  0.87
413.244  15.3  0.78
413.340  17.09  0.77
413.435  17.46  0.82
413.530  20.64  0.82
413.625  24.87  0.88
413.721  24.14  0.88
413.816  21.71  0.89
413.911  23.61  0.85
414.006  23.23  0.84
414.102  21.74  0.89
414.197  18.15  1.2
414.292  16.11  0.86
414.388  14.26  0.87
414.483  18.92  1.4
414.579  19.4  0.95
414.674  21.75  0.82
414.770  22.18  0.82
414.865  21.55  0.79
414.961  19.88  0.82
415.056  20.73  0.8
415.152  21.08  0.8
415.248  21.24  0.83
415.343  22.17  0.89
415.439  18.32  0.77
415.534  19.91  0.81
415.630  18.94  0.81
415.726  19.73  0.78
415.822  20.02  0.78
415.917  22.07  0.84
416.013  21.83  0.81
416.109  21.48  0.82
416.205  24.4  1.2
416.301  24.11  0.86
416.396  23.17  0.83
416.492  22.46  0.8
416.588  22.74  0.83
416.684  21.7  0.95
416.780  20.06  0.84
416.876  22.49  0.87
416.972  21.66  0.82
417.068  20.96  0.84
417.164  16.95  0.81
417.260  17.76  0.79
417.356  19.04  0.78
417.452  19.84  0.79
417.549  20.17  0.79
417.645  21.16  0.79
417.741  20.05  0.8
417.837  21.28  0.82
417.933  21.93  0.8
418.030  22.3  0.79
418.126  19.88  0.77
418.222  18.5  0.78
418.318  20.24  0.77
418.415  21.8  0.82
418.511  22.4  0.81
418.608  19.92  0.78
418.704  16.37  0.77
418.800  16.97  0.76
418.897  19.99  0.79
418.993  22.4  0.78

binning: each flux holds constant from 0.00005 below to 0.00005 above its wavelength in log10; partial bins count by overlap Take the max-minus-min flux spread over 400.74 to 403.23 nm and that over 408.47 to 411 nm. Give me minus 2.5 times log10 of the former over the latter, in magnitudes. 0.42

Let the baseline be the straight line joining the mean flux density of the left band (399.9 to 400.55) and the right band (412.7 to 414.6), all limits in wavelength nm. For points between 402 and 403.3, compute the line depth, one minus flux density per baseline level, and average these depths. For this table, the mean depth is 0.01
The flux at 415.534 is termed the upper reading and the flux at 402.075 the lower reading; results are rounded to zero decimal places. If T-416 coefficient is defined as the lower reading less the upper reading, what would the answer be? 0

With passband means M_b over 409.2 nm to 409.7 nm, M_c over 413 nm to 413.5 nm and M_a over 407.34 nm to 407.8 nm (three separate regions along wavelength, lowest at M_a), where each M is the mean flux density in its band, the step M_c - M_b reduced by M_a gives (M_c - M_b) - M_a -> -22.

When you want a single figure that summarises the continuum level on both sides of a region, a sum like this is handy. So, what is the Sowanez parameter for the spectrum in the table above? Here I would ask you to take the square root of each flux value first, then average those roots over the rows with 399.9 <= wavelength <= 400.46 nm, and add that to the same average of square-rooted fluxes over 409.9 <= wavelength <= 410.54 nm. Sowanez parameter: 8.7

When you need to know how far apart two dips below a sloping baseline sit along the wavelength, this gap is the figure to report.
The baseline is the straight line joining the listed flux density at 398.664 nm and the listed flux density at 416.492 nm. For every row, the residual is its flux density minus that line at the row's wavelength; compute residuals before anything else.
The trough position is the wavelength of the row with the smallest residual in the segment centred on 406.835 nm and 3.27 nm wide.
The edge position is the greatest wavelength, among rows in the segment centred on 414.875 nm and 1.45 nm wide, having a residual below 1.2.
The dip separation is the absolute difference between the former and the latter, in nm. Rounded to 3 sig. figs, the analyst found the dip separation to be 9.18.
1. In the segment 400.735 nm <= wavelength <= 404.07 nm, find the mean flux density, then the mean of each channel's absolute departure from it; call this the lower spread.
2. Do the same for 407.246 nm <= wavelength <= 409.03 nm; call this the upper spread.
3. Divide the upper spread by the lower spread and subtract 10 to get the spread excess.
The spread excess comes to -8.9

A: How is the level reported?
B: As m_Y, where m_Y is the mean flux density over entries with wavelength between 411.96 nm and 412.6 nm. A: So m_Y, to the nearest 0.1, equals 22.1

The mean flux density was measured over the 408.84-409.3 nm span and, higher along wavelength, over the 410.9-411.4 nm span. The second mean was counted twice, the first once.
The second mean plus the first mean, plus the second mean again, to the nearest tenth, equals 65.4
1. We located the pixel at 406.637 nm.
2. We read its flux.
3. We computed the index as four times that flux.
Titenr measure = 72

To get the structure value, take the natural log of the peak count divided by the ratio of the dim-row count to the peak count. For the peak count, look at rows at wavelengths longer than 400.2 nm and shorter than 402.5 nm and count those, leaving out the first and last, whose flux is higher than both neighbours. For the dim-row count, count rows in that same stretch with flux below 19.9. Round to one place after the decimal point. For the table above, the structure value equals 1.8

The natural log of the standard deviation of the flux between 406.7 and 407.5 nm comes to 1.2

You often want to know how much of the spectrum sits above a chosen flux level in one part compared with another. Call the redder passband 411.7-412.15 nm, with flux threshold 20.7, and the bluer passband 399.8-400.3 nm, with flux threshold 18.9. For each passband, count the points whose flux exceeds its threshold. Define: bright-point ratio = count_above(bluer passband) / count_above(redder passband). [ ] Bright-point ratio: 0.8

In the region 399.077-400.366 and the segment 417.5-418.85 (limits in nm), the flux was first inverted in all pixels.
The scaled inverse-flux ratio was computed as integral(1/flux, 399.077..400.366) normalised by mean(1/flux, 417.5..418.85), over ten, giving 0.136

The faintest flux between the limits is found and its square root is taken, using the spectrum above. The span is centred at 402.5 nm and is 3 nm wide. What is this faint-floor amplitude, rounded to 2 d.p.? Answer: 3.92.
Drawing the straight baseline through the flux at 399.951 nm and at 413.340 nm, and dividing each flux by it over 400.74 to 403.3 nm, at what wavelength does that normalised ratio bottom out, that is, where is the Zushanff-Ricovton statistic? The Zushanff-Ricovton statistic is 403.095 nm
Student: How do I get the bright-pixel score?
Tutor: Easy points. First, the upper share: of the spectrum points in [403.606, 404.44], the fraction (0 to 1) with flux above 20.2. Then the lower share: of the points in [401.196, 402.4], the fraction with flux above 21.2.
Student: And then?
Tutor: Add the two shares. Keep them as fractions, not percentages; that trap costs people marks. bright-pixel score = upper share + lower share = 1.05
